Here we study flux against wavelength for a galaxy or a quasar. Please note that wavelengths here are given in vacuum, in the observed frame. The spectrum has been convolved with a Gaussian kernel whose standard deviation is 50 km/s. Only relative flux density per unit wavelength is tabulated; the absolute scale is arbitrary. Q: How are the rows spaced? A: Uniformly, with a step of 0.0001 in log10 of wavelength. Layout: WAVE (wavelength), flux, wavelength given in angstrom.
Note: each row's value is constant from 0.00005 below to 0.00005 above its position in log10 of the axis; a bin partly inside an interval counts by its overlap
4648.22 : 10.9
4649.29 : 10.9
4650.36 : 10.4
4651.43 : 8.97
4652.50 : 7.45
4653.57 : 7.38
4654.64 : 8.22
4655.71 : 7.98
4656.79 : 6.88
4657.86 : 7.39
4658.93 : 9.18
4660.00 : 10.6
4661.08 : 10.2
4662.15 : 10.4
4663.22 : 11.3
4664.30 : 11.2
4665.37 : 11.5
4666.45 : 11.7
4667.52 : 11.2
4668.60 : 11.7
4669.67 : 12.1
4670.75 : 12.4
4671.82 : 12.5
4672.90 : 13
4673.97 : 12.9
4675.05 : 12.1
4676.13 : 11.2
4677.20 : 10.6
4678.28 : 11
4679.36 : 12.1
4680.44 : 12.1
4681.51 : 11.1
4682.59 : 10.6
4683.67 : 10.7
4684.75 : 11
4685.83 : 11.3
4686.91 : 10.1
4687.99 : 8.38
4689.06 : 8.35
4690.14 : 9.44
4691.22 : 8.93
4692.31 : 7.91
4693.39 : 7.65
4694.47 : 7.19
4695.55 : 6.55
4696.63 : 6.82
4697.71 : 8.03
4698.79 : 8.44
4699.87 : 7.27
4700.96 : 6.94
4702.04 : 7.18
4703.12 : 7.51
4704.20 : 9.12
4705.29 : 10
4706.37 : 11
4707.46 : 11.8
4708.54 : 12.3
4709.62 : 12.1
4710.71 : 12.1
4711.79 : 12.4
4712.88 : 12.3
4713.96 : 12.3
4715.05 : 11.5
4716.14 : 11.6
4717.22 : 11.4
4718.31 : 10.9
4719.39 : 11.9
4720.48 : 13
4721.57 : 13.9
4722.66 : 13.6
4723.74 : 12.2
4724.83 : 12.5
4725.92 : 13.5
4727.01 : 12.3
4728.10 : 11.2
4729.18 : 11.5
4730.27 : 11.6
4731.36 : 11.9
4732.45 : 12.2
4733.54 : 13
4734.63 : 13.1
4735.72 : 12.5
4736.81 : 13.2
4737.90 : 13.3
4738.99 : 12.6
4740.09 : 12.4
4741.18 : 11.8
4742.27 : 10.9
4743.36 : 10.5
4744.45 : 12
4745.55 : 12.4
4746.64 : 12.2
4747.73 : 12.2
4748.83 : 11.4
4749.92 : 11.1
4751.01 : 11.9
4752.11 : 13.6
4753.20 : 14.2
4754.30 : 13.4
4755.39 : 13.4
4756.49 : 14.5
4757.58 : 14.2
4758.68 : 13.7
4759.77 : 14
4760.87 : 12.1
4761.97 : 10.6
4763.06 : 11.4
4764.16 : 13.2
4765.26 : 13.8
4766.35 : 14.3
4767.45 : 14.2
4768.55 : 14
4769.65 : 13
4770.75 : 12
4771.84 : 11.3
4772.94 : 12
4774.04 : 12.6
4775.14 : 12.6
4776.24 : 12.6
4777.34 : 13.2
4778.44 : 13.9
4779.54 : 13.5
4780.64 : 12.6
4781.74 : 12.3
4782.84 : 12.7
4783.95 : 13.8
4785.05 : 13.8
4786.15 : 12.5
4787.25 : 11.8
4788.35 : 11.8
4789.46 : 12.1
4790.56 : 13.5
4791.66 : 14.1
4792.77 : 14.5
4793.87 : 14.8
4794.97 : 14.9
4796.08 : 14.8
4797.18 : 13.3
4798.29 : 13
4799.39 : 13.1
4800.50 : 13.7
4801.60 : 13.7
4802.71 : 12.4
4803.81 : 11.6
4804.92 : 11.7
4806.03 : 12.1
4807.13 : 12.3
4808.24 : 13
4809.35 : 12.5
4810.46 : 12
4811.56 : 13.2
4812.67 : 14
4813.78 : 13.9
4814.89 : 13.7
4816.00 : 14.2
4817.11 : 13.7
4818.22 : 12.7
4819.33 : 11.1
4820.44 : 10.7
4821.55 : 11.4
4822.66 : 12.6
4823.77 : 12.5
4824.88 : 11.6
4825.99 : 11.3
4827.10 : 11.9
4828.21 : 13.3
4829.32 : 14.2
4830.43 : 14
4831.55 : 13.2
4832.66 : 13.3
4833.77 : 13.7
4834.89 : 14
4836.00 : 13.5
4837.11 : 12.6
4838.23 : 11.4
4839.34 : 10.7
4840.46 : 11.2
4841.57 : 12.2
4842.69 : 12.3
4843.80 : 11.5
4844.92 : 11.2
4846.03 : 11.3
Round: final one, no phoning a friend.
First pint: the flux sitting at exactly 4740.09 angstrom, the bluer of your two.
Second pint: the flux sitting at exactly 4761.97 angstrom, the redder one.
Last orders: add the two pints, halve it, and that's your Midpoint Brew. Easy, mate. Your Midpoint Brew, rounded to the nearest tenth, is 11.5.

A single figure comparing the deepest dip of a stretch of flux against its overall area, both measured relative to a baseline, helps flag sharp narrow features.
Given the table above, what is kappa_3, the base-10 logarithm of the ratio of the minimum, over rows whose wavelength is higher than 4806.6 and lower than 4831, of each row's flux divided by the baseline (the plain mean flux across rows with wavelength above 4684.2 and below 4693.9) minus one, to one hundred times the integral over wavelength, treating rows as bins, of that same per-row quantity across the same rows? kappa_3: -3.76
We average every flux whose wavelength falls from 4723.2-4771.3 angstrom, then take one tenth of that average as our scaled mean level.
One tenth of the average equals 1.26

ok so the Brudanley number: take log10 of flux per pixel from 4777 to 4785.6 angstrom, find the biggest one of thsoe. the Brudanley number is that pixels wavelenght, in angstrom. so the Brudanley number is 4778.44 angstrom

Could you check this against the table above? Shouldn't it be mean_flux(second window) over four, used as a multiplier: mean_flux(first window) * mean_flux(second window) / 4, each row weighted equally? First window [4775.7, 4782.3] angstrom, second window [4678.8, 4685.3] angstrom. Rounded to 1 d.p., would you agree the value 36.7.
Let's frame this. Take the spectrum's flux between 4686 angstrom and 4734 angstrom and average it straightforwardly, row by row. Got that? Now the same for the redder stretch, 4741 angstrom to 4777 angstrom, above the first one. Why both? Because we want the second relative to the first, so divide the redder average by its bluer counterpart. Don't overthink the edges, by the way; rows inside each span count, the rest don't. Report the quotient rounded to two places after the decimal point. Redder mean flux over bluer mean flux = 1.20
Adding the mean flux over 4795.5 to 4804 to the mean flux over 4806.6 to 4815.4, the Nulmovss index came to 26.3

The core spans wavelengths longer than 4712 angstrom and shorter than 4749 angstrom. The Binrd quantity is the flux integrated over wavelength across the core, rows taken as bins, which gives 452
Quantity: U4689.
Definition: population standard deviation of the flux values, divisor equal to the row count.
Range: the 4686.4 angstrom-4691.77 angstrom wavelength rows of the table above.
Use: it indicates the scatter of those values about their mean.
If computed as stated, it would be 0.66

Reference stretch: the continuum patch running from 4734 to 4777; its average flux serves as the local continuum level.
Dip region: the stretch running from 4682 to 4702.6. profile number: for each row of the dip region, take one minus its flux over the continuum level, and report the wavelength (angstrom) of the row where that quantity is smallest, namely 4685.83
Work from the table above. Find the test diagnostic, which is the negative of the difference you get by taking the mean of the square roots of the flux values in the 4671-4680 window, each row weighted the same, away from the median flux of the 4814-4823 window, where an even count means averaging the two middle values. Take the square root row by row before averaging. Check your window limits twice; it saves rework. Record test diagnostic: -9.2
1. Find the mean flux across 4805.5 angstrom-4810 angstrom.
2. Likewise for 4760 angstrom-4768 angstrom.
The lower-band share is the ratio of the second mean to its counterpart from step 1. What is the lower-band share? 1.03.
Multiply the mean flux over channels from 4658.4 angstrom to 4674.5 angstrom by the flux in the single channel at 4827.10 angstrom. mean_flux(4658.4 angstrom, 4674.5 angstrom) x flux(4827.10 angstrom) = 136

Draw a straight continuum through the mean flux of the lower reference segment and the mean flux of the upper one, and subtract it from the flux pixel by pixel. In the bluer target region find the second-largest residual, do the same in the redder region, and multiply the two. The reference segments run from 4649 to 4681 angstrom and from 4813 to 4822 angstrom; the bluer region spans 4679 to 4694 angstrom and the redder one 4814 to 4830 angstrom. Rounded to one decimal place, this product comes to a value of 1.8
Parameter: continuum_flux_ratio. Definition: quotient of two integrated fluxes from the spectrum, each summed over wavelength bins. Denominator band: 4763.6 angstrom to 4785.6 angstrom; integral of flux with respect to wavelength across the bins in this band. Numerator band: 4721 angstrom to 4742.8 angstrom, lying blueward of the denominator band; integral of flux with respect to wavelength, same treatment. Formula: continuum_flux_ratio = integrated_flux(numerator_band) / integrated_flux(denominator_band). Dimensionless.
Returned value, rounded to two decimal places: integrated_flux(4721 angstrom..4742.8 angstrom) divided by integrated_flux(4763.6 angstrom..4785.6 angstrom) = 0.94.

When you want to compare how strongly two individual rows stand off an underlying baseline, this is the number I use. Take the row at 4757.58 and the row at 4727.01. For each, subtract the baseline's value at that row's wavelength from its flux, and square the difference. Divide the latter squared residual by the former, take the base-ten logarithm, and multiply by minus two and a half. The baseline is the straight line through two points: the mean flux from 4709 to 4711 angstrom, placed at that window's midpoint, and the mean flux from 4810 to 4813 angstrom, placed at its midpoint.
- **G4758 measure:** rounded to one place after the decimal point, 8.1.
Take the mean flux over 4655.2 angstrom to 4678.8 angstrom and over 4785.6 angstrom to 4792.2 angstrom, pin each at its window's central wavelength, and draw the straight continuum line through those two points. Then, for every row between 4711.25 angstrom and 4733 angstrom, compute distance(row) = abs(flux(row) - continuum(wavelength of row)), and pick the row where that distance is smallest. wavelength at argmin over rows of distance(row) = 4716.14 angstrom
